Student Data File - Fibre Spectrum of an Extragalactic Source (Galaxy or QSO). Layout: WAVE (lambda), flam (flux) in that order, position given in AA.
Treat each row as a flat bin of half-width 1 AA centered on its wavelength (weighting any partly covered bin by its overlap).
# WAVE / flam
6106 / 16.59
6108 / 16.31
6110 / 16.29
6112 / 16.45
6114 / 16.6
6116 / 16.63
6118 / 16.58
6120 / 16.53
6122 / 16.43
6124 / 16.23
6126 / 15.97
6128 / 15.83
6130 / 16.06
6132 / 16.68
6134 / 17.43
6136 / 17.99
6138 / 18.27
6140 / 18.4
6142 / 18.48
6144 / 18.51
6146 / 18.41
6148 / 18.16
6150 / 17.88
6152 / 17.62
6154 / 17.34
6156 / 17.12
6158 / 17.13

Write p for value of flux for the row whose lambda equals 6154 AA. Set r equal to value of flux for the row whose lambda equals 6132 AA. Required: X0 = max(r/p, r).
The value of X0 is 16.68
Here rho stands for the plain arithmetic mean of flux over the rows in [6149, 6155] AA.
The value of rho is 17.6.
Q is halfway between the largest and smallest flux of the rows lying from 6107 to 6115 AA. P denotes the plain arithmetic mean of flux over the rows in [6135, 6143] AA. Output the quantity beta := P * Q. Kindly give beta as 301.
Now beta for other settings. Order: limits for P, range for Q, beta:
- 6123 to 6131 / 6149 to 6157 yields 280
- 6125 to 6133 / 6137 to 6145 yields 297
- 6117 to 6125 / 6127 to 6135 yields 273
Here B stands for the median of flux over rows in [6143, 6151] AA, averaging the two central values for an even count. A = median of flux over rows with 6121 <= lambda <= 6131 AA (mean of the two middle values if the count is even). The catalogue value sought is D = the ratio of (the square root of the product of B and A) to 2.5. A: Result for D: 6.85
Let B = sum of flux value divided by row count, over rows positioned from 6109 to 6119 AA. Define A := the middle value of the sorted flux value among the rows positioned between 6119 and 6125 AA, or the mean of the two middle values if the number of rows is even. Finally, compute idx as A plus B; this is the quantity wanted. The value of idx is 32.9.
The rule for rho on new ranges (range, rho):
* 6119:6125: 16.4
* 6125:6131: 16.0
